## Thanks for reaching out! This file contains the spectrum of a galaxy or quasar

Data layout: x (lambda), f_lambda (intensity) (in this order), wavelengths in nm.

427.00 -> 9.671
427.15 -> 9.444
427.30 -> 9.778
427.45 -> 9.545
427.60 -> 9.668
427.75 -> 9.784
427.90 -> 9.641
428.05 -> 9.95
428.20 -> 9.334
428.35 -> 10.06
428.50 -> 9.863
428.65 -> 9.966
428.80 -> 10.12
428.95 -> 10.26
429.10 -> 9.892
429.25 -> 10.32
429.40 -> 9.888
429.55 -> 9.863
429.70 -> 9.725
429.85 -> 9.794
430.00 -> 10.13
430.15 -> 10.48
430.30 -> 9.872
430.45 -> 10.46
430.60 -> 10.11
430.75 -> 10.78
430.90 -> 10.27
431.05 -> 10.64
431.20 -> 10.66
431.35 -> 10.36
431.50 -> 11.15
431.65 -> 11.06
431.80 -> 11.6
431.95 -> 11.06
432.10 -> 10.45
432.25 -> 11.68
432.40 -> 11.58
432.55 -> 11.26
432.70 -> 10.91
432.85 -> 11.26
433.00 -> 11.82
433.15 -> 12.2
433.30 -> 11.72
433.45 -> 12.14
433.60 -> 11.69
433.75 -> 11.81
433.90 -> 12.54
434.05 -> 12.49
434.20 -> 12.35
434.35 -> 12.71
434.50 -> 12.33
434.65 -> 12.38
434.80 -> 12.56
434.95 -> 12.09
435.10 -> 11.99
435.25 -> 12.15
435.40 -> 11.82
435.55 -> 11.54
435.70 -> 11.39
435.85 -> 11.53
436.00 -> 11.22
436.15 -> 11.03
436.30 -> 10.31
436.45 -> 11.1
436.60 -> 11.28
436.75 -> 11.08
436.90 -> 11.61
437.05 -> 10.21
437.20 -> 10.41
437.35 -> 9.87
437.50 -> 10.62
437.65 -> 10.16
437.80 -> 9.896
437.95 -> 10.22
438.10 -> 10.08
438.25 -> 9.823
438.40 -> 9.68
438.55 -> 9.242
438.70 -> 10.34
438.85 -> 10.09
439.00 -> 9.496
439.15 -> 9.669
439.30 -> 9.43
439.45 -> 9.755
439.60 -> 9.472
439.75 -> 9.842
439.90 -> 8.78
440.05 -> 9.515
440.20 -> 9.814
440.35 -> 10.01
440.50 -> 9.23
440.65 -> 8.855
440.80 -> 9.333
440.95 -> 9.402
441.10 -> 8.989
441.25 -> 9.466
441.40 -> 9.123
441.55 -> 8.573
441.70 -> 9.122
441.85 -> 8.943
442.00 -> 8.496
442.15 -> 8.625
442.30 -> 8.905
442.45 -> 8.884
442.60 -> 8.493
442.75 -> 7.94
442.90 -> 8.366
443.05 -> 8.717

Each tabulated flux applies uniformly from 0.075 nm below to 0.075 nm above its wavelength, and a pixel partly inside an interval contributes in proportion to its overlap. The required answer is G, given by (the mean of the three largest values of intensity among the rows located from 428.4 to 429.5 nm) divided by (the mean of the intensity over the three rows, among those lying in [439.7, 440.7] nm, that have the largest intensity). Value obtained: 1.03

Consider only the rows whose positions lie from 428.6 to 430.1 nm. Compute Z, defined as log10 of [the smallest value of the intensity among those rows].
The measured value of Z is 0.99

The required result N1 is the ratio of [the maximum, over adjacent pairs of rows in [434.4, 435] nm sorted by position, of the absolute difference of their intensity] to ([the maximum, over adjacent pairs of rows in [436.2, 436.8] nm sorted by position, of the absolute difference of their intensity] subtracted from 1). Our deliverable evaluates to 2.24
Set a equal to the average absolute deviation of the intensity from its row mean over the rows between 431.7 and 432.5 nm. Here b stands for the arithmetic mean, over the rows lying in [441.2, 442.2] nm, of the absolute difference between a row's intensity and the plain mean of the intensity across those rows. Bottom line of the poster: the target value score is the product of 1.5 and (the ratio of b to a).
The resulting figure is 1.06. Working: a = 0.42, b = 0.29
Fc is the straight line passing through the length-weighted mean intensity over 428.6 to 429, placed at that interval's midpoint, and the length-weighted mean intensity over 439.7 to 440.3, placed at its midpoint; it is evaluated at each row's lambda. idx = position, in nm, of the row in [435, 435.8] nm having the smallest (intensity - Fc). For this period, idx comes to 435.70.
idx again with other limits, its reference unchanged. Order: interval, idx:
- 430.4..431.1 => 430.60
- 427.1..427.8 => 427.15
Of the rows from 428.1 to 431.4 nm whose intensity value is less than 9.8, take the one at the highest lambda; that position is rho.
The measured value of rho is 429.85 nm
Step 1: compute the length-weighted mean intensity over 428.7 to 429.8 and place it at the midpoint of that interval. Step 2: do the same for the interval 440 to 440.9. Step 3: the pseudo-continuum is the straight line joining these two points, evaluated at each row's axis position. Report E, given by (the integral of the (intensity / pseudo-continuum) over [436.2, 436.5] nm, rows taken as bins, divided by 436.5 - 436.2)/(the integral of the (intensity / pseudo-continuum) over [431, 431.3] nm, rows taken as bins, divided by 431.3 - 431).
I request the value 1.03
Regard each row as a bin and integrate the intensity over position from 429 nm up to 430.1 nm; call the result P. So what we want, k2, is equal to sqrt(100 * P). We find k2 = 33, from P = 11.0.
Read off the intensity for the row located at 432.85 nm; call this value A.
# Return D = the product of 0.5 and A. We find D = 5.6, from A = 11.26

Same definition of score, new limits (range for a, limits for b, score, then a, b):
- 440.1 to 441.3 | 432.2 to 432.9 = 1.23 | 0.29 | 0.23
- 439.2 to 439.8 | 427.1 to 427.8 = 1.03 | 0.17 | 0.12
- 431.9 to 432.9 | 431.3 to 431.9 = 1.64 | 0.31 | 0.34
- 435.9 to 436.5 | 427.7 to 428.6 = 0.94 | 0.30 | 0.19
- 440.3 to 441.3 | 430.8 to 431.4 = 0.97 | 0.26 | 0.17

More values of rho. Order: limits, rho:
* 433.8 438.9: 438.55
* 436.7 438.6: 438.55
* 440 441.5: 441.40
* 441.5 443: 442.90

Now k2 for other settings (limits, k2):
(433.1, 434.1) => 35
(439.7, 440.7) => 31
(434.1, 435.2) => 37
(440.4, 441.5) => 32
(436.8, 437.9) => 34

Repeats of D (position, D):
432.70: 5.5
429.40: 4.9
